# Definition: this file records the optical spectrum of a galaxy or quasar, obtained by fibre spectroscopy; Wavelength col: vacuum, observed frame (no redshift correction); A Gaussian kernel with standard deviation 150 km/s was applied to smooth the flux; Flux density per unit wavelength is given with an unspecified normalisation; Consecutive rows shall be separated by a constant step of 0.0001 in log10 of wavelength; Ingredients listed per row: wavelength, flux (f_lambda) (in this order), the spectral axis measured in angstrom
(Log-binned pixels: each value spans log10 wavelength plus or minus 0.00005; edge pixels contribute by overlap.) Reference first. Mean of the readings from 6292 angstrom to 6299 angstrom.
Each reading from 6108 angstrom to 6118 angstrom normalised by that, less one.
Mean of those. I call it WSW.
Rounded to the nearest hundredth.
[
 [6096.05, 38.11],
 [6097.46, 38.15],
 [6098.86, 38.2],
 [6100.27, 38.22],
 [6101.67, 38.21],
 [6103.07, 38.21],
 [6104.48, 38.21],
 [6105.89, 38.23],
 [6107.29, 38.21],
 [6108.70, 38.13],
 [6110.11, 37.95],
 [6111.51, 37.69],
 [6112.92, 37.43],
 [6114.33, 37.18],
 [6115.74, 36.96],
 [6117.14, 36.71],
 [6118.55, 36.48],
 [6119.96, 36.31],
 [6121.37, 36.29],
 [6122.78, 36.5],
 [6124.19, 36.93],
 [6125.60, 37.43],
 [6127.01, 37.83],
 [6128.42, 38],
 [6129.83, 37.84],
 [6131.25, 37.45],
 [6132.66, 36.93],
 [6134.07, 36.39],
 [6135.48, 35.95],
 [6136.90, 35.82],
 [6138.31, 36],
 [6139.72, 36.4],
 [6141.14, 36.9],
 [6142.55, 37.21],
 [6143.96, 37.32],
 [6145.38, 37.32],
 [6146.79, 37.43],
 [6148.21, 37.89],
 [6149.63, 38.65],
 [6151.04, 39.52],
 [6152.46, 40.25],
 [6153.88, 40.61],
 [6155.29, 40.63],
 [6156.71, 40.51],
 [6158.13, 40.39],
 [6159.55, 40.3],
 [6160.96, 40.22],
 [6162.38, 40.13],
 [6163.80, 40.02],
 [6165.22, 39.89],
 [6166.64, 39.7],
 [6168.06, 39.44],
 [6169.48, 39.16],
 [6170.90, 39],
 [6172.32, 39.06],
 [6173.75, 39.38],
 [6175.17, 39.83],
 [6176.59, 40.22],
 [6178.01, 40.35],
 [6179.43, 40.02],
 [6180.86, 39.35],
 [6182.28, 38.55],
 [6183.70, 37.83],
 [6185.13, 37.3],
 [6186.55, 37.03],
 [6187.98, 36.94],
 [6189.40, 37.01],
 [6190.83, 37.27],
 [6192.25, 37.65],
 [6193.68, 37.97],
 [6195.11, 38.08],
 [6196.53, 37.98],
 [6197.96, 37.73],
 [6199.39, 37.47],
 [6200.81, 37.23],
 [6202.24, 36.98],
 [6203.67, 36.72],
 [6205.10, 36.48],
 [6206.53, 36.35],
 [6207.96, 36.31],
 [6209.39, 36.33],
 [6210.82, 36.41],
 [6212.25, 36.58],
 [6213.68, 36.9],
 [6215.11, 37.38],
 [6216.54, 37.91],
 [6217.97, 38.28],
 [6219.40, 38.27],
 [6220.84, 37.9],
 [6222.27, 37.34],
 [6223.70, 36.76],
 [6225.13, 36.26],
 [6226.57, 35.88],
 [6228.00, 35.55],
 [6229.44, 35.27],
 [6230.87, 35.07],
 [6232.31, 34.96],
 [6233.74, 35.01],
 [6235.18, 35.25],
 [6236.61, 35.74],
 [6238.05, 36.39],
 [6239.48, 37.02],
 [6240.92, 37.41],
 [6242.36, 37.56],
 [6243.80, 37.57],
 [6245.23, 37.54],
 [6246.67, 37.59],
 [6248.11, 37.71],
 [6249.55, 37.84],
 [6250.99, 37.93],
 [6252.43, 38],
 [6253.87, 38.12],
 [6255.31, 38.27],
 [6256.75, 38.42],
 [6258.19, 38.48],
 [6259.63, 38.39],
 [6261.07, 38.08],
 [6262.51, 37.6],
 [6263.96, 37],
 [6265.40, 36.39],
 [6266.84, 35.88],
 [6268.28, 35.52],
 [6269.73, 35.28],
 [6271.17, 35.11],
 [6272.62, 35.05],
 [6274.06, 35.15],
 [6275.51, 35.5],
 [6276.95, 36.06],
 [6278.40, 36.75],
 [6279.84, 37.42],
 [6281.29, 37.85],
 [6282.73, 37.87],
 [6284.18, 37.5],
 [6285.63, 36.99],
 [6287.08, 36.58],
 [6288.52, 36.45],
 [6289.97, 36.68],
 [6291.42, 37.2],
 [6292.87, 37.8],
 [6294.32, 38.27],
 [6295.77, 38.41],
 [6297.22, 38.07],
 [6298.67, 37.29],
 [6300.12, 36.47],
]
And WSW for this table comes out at -0.01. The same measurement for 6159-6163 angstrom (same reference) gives 0.06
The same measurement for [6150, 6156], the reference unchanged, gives 0.06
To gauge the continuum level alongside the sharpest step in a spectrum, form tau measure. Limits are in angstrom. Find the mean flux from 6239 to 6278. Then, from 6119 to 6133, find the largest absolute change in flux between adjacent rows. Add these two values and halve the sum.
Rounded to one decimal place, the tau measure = 18.8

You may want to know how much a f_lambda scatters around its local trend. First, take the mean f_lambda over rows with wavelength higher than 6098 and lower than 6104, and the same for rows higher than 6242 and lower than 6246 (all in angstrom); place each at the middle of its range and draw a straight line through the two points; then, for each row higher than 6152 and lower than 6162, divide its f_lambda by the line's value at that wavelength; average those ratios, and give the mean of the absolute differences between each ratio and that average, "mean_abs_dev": 0.0036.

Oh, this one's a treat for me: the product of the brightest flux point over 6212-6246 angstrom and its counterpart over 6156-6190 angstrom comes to 1551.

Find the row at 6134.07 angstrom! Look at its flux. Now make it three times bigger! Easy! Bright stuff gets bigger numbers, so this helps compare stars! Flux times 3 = 109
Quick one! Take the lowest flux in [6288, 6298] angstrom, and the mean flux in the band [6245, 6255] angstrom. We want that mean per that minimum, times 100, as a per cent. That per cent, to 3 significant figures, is 104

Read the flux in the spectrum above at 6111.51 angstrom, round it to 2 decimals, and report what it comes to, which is 37.69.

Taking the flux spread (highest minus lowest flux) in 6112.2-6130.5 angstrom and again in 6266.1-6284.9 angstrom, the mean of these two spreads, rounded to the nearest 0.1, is 2.3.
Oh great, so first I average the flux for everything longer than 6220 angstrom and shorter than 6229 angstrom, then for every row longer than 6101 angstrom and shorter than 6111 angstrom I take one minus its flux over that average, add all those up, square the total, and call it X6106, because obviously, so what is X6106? 0.09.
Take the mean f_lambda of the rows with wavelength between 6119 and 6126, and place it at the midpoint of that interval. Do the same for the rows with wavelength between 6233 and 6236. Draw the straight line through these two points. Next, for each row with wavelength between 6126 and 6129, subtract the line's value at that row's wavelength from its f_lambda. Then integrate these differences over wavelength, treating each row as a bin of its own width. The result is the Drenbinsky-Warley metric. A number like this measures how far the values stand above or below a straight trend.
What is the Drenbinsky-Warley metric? 4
